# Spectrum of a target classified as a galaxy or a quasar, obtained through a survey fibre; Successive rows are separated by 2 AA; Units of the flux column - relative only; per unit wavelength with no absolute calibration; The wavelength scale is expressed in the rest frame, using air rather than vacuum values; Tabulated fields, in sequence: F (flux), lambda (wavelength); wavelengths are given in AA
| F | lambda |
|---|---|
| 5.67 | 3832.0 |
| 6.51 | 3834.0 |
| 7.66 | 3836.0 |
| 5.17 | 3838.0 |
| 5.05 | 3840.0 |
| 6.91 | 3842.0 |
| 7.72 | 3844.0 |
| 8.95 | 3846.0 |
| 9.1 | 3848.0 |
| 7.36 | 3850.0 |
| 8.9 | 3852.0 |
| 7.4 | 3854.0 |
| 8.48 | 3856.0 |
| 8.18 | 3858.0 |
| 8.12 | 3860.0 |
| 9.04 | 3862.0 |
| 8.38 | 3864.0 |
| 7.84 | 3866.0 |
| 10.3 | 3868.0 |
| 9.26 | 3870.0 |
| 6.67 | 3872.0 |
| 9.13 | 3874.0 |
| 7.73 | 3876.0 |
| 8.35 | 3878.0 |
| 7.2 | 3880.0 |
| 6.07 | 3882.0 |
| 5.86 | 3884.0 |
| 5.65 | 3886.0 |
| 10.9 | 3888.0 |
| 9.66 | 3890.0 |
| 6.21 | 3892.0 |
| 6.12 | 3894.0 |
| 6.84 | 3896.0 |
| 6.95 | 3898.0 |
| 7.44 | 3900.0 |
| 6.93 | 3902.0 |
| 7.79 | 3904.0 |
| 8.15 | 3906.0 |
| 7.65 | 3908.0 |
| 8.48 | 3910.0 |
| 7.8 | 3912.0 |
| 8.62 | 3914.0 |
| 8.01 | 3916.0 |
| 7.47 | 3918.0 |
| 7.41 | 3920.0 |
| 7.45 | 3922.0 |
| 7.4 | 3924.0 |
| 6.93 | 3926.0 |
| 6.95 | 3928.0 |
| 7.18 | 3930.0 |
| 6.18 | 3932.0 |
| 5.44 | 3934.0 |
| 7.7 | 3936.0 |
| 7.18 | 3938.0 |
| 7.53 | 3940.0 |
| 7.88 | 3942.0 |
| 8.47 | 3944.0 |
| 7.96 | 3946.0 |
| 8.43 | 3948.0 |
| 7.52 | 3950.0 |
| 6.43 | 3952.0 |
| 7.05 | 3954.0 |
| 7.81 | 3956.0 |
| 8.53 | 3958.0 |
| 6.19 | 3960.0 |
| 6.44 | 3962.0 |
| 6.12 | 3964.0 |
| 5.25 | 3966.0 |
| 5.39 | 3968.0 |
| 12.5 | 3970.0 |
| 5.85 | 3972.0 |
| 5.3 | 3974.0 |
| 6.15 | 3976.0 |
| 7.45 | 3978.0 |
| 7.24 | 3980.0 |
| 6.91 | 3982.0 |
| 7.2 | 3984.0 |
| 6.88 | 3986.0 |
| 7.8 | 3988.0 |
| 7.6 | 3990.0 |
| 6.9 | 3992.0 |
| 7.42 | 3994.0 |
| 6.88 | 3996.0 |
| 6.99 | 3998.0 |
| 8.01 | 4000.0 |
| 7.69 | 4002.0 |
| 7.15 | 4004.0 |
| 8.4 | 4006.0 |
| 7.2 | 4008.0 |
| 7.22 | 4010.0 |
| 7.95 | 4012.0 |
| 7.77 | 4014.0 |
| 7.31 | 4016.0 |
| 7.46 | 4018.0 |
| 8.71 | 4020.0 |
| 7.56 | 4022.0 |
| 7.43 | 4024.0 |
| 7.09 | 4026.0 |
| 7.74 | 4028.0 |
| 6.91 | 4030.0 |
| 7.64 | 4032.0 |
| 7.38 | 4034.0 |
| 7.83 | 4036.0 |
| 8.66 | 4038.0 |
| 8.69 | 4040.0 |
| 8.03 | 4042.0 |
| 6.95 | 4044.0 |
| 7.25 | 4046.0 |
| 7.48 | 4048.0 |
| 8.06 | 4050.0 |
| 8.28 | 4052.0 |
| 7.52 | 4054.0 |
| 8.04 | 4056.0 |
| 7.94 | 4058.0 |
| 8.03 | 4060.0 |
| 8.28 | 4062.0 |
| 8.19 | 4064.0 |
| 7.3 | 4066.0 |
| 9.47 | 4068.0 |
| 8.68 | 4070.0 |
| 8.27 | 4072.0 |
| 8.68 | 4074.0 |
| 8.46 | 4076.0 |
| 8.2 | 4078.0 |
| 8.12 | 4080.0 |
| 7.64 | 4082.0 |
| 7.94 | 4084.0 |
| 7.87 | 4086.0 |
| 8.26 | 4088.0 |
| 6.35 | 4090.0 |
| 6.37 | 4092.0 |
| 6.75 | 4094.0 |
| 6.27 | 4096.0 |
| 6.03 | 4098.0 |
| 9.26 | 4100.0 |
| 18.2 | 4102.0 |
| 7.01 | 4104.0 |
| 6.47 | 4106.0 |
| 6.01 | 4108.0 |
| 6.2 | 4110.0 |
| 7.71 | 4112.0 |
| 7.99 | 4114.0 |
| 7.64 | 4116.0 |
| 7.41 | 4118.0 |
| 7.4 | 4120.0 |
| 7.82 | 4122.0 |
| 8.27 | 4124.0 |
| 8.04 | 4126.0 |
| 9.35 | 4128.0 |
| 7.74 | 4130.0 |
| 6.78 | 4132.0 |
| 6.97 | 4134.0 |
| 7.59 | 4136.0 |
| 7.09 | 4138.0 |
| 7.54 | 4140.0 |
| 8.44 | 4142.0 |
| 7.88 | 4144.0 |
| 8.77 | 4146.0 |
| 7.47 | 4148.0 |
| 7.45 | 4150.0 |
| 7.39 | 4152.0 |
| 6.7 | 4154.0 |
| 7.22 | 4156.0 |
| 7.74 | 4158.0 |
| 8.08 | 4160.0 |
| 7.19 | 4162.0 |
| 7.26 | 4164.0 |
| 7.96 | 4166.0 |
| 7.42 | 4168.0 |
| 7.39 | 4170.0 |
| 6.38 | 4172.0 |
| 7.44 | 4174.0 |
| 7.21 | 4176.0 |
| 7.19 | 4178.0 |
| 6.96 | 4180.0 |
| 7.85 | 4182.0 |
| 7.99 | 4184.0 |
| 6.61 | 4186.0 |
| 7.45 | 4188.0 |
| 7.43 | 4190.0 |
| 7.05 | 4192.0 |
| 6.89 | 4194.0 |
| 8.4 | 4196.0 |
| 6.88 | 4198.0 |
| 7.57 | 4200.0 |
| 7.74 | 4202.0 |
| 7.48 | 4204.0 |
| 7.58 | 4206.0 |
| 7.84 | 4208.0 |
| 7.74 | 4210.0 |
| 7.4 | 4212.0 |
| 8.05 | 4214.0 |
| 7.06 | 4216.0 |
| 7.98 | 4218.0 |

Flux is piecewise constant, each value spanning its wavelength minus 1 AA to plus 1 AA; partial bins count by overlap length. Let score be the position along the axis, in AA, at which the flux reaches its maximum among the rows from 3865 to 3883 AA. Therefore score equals 3868.0 AA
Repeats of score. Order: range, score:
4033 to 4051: 4040.0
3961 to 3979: 3970.0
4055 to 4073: 4068.0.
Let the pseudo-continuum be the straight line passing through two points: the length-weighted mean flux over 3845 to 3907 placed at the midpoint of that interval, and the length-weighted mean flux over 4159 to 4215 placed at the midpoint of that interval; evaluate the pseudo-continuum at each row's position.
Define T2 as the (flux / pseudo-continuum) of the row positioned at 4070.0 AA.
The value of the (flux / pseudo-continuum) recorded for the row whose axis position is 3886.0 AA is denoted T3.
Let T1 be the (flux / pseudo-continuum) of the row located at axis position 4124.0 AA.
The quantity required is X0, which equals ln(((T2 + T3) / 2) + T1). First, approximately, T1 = 1.10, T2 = 1.14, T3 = 0.716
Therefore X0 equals 0.71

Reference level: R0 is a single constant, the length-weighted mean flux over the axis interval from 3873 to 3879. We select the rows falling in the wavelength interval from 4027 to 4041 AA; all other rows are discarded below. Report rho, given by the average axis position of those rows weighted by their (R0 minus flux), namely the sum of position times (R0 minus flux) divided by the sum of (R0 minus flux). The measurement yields 4030.7 AA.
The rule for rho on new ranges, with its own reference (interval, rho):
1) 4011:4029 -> 4020.8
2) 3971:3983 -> 3975.9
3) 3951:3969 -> 3961.8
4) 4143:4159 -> 4152.7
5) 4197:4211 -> 4203.0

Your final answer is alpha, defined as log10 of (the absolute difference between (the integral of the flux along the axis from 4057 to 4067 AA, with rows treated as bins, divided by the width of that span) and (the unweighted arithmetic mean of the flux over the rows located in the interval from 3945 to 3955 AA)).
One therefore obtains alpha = -0.33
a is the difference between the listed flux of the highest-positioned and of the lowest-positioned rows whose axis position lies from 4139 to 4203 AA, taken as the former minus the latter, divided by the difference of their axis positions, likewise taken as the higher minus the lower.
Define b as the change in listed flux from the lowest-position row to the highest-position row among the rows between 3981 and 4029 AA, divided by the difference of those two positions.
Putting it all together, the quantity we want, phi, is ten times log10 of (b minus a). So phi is -18.3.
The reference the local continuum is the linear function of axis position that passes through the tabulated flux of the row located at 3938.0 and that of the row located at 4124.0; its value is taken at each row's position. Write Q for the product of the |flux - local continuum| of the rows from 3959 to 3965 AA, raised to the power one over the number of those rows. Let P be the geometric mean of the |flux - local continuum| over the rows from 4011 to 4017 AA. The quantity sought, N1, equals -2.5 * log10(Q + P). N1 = -0.30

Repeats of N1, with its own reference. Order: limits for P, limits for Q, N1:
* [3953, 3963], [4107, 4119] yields -0.41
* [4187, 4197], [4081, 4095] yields -0.45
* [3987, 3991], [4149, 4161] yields -0.13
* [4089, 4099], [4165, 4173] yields -1.13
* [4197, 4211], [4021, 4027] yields -0.38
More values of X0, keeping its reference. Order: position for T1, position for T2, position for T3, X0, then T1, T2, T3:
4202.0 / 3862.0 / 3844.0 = 0.74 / 1.04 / 1.14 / 0.971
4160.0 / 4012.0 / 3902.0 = 0.71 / 1.08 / 1.03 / 0.881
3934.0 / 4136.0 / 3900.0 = 0.51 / 0.70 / 1.01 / 0.946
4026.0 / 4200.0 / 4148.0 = 0.66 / 0.92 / 1.02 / 0.996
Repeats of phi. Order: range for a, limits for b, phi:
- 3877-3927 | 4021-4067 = -16.3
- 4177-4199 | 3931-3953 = -15.5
